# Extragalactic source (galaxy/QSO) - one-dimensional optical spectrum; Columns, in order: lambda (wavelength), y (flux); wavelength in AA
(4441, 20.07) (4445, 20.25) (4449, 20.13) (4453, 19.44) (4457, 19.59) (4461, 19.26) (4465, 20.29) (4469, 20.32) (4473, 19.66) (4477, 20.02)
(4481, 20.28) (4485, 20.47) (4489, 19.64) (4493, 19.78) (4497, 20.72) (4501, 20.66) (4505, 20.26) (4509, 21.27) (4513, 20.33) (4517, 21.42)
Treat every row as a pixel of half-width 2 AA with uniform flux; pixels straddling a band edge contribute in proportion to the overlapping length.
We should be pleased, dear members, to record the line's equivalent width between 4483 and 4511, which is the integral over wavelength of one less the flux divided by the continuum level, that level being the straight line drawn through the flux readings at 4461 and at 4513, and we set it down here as -0.56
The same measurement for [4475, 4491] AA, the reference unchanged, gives -0.32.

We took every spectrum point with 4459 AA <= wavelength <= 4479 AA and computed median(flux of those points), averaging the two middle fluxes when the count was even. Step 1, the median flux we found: 20.0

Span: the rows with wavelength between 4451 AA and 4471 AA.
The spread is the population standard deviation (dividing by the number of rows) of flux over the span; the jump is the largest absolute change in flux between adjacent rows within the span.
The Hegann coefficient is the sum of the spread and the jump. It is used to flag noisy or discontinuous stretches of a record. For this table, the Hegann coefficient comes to 1.47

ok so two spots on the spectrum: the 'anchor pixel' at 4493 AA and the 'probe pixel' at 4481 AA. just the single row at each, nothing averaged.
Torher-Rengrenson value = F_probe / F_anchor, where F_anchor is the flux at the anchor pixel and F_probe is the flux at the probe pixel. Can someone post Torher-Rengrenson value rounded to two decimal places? 1.03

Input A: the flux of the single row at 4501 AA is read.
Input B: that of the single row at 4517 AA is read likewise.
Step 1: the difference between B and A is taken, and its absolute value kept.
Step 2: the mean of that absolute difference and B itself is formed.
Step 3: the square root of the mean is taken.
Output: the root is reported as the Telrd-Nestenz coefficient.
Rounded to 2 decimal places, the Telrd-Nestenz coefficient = 3.33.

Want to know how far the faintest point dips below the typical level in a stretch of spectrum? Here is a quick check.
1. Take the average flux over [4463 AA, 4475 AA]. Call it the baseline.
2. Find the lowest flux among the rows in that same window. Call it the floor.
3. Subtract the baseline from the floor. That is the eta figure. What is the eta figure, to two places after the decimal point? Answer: -0.43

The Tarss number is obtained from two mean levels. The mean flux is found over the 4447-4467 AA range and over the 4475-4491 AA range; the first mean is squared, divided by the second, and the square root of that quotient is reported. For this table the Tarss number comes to 4.40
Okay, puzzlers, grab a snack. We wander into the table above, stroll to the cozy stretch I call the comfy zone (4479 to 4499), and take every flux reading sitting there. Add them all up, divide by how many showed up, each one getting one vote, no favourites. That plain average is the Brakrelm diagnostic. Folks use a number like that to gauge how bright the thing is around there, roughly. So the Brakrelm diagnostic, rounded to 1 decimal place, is 20.2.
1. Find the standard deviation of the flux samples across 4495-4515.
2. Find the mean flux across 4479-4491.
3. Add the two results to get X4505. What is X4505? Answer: 20.5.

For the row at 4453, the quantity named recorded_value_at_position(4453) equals 19.44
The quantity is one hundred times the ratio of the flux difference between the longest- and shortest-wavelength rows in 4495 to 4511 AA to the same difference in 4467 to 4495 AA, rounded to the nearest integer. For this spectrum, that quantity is -102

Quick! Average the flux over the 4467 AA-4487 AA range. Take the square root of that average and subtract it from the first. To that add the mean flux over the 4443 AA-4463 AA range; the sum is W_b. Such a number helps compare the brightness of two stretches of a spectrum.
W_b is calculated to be 35.4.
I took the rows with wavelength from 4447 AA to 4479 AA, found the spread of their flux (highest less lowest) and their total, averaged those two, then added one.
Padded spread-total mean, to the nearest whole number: 81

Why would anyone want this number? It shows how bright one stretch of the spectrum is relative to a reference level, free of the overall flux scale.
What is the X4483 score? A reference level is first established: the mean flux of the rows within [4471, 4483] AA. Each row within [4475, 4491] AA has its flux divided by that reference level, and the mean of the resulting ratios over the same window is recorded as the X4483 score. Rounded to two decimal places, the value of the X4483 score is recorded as 1.01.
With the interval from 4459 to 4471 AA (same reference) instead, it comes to 1.00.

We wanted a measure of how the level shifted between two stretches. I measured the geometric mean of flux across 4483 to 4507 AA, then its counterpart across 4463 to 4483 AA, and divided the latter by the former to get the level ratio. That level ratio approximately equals 0.99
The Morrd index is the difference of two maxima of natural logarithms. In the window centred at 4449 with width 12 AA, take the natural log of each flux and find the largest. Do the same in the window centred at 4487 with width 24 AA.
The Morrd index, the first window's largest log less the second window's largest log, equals -0.023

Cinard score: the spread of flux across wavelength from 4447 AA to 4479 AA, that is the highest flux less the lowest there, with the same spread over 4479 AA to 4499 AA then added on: 2.1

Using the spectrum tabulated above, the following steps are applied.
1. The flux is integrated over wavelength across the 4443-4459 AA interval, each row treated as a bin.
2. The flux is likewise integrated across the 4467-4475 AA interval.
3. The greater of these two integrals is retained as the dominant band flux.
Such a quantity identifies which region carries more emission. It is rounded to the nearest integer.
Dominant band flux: 318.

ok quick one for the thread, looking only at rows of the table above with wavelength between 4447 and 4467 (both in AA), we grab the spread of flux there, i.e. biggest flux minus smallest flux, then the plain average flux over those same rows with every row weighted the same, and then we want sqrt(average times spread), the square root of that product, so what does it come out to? 4.51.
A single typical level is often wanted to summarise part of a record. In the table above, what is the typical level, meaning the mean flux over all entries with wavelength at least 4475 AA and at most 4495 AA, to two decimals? 20.04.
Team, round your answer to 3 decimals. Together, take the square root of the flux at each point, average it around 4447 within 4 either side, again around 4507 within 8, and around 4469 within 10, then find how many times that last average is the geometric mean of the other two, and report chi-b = 0.988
